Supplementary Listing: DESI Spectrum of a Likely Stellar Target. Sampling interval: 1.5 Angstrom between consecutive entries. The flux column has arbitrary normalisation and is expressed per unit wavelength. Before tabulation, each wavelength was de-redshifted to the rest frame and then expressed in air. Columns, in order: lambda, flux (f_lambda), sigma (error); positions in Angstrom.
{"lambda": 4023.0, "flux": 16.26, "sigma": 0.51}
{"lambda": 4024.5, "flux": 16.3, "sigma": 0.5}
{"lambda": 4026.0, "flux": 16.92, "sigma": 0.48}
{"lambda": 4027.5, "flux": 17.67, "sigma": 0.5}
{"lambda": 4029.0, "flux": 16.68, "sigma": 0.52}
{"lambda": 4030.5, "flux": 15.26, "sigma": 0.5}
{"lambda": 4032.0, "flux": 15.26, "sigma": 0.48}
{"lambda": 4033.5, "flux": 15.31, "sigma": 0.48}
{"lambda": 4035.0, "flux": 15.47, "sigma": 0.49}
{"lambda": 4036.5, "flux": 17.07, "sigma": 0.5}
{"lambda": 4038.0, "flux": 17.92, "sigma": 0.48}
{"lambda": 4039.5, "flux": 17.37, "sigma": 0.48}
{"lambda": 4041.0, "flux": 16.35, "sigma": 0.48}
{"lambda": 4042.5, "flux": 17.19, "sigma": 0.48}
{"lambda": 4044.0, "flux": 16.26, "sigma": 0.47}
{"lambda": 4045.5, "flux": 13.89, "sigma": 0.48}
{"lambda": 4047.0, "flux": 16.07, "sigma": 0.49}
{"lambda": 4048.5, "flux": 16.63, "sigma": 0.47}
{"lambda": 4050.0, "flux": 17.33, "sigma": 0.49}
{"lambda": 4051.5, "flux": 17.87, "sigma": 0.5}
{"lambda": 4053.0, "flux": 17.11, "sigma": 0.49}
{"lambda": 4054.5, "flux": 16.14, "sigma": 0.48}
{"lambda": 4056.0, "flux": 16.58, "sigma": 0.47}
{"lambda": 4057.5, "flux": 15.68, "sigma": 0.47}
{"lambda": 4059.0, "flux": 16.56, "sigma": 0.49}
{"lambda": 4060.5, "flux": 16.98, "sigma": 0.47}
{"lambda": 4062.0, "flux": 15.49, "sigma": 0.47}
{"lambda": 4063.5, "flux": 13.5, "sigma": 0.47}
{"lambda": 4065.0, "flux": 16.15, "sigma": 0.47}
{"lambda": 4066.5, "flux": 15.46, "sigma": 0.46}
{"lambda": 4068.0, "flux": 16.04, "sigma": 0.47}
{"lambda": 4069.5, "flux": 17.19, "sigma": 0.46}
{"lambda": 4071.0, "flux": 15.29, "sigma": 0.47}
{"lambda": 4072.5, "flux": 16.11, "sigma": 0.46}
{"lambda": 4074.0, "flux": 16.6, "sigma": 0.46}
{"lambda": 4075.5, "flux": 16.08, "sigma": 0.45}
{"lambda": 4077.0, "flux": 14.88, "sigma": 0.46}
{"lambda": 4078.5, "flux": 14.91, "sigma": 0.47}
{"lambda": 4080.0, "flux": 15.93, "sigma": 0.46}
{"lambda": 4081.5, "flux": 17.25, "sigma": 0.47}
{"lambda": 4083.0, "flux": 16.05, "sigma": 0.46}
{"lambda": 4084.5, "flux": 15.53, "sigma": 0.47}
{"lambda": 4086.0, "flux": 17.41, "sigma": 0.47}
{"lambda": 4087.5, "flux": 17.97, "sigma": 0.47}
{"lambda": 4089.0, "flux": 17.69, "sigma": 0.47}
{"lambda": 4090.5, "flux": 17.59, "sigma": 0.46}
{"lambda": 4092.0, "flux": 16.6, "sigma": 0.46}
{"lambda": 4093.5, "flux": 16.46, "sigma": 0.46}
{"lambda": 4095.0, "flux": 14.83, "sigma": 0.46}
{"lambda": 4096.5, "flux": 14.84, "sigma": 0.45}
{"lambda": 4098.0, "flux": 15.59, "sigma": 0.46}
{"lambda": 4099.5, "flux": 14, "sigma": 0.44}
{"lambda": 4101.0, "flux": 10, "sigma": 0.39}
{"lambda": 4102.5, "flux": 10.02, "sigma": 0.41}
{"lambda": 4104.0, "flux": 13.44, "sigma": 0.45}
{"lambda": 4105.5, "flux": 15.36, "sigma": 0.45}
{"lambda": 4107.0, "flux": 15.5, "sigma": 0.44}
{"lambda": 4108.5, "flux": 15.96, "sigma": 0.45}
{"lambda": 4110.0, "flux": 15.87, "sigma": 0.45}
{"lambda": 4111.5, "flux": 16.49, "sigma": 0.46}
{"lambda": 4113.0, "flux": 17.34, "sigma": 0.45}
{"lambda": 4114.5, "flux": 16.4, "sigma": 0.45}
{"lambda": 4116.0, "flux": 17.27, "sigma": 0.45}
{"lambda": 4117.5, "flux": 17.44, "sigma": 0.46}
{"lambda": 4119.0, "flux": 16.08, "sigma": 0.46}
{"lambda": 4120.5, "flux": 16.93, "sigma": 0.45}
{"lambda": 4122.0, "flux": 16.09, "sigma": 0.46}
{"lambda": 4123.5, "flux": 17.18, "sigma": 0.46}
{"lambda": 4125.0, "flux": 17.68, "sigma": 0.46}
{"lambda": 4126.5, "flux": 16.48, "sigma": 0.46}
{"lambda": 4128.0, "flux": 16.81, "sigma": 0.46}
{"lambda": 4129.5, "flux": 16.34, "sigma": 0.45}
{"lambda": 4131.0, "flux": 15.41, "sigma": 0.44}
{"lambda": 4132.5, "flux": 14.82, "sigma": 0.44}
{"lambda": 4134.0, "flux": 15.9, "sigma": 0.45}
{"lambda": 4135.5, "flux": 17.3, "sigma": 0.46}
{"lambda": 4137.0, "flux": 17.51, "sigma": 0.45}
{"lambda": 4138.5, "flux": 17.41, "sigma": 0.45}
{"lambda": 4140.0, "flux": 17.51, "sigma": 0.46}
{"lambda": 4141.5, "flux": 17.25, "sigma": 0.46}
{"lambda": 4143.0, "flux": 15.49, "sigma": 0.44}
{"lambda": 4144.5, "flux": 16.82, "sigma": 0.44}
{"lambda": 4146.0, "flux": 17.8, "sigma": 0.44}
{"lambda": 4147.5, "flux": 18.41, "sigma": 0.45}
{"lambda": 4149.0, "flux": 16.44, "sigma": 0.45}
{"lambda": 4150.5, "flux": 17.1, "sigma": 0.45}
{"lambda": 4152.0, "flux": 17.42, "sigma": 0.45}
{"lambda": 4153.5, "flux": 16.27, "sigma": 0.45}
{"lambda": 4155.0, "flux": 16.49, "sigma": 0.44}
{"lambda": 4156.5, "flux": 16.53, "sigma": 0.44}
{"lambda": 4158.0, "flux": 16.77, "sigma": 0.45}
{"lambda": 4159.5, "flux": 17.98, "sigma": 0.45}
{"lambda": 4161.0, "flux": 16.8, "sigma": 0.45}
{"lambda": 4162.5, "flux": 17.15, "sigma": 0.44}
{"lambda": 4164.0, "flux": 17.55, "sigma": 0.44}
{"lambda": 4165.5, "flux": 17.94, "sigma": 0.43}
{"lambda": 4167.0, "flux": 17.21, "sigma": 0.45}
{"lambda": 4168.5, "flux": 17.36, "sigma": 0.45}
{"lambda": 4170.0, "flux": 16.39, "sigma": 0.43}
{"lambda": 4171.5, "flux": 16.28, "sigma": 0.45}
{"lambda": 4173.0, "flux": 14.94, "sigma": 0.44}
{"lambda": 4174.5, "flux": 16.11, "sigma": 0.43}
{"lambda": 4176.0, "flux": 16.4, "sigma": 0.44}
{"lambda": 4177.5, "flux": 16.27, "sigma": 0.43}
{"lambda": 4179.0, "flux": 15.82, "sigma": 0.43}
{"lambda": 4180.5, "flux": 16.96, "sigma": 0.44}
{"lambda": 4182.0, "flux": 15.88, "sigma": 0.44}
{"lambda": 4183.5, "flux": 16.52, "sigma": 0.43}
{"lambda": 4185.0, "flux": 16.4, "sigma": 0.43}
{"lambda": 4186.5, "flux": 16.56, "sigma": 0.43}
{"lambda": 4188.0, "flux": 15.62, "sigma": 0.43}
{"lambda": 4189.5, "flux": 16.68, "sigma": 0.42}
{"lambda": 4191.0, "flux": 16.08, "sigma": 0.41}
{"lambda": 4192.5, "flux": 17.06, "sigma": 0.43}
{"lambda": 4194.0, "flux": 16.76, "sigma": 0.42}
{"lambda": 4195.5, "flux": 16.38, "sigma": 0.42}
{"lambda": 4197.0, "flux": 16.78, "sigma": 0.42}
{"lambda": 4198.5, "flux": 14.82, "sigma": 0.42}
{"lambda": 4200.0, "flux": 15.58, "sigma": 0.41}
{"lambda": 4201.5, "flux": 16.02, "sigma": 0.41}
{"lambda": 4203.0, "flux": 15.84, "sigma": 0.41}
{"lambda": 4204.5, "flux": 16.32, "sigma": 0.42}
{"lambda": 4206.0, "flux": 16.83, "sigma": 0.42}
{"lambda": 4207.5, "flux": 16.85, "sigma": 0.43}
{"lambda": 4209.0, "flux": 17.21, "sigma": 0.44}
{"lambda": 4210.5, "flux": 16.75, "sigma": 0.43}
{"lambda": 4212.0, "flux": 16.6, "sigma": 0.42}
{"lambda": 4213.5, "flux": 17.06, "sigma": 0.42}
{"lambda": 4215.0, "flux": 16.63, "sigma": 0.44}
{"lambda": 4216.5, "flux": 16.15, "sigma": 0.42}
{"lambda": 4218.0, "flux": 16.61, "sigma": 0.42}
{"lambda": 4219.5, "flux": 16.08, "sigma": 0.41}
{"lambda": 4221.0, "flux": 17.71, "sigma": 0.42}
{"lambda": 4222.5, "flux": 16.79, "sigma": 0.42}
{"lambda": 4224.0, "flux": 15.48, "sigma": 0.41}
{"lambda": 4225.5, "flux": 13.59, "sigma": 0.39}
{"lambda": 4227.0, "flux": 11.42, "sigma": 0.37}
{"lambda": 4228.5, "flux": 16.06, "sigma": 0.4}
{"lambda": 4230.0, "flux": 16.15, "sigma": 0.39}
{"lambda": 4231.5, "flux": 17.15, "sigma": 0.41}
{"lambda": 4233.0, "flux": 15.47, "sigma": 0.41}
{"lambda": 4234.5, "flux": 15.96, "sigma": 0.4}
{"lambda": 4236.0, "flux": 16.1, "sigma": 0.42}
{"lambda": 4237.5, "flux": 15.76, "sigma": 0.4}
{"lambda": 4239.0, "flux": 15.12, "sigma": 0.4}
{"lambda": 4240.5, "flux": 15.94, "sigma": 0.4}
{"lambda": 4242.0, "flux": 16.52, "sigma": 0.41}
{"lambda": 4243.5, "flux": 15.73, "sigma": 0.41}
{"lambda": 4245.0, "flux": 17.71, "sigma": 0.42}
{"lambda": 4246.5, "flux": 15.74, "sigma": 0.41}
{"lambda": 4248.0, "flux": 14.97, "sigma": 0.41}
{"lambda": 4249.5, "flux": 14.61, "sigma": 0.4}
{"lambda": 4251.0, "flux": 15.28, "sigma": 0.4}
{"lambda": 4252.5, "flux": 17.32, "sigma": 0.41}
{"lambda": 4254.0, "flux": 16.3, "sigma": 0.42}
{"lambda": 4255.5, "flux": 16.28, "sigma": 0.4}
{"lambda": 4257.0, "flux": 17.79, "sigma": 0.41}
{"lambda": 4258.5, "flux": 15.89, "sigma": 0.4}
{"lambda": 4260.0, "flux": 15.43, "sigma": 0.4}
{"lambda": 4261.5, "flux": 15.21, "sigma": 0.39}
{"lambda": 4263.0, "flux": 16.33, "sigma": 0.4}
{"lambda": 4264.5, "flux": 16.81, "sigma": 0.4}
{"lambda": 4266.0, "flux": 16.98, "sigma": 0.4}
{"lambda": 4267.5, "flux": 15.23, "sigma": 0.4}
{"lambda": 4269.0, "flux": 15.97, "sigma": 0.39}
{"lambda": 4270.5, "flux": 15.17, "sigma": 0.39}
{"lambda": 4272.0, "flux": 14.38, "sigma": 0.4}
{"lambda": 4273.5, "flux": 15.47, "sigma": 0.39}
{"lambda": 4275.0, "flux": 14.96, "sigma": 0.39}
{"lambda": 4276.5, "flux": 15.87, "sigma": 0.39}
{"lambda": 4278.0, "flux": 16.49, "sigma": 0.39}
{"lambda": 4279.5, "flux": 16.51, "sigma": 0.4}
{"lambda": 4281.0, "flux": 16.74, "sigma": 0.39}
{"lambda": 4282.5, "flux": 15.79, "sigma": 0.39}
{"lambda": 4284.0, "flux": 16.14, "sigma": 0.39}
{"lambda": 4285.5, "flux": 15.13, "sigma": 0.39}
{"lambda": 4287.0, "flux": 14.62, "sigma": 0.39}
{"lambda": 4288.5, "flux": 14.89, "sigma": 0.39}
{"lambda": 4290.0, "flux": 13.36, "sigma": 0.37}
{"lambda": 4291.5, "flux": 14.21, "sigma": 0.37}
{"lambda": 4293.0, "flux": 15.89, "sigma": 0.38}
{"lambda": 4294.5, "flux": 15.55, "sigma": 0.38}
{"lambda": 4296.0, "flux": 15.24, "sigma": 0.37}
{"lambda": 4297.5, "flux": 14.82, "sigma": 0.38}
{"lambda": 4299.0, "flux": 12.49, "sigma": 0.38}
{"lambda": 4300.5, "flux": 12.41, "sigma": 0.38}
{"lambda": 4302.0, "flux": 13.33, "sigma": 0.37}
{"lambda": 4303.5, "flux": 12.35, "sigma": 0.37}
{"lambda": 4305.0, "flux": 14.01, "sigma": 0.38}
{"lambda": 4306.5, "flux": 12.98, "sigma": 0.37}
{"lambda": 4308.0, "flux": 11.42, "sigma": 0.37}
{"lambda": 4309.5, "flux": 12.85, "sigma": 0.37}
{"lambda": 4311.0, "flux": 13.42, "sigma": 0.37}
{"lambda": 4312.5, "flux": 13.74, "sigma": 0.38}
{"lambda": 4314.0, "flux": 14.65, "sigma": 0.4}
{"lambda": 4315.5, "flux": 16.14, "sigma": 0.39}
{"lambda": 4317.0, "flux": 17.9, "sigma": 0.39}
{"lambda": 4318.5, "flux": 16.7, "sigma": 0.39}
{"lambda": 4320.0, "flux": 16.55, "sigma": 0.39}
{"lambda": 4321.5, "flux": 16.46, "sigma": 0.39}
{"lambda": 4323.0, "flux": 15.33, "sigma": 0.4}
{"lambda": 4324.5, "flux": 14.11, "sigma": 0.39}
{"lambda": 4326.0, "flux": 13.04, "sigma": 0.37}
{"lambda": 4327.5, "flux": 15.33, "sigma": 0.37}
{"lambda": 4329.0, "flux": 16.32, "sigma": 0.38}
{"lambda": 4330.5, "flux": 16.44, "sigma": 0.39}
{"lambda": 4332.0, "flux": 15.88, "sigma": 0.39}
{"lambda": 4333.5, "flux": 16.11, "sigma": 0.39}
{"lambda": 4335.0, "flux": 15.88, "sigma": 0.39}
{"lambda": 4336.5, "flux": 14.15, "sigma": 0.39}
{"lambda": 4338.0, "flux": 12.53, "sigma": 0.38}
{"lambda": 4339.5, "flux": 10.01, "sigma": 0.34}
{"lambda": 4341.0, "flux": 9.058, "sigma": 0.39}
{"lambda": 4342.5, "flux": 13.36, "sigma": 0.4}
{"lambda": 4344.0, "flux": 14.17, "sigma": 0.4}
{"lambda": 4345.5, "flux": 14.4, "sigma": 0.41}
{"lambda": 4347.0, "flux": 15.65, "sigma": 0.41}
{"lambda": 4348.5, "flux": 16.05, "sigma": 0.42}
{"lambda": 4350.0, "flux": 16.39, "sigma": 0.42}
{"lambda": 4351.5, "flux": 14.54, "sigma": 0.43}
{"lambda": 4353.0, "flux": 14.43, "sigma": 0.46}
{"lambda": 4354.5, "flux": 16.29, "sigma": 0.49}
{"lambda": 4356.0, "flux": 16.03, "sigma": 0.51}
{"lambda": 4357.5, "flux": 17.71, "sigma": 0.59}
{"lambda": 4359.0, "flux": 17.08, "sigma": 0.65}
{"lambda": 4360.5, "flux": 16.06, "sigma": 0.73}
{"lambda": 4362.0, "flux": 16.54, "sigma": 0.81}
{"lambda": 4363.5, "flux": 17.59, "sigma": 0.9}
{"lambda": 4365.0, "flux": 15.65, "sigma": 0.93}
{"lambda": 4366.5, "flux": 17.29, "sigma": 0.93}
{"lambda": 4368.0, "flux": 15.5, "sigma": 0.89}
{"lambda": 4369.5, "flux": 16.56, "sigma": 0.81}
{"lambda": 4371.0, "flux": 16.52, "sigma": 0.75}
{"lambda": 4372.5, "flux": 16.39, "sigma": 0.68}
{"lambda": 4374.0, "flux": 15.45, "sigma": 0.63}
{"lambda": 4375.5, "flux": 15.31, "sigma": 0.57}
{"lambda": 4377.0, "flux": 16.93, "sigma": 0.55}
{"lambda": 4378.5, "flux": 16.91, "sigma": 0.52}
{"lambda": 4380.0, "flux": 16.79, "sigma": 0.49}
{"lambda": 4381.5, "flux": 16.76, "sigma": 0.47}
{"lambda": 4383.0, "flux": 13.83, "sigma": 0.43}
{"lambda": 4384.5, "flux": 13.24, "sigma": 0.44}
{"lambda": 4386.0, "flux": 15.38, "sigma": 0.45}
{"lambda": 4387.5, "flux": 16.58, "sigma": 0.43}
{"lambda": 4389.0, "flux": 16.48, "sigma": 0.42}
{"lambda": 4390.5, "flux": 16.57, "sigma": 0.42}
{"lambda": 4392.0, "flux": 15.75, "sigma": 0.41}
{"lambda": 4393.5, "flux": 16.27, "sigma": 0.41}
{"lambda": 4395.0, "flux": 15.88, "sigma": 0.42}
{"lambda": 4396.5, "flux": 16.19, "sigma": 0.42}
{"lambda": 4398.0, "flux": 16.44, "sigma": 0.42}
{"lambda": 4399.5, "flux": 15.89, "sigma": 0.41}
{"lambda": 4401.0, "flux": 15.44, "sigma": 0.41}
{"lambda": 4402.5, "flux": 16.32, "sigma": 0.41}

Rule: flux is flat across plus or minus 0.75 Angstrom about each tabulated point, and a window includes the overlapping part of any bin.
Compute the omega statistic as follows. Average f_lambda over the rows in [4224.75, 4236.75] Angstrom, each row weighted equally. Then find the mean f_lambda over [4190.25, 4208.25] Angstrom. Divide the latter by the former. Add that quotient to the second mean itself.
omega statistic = 17.3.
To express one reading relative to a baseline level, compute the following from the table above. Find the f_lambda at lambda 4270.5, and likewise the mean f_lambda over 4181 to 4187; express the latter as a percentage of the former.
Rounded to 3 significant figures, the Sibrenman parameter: 108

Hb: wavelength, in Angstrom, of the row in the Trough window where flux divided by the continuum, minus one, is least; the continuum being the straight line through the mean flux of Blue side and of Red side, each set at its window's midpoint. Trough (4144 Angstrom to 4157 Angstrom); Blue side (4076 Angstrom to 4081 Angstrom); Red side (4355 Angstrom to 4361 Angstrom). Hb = 4153.5 Angstrom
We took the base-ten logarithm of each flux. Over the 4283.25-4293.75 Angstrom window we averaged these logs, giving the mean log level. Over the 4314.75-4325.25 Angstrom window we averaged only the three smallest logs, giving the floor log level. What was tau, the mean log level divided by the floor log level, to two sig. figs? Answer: 0.99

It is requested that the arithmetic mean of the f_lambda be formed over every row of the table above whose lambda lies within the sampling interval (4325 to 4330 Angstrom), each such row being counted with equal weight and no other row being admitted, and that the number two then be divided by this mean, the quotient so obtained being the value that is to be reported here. 0.134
